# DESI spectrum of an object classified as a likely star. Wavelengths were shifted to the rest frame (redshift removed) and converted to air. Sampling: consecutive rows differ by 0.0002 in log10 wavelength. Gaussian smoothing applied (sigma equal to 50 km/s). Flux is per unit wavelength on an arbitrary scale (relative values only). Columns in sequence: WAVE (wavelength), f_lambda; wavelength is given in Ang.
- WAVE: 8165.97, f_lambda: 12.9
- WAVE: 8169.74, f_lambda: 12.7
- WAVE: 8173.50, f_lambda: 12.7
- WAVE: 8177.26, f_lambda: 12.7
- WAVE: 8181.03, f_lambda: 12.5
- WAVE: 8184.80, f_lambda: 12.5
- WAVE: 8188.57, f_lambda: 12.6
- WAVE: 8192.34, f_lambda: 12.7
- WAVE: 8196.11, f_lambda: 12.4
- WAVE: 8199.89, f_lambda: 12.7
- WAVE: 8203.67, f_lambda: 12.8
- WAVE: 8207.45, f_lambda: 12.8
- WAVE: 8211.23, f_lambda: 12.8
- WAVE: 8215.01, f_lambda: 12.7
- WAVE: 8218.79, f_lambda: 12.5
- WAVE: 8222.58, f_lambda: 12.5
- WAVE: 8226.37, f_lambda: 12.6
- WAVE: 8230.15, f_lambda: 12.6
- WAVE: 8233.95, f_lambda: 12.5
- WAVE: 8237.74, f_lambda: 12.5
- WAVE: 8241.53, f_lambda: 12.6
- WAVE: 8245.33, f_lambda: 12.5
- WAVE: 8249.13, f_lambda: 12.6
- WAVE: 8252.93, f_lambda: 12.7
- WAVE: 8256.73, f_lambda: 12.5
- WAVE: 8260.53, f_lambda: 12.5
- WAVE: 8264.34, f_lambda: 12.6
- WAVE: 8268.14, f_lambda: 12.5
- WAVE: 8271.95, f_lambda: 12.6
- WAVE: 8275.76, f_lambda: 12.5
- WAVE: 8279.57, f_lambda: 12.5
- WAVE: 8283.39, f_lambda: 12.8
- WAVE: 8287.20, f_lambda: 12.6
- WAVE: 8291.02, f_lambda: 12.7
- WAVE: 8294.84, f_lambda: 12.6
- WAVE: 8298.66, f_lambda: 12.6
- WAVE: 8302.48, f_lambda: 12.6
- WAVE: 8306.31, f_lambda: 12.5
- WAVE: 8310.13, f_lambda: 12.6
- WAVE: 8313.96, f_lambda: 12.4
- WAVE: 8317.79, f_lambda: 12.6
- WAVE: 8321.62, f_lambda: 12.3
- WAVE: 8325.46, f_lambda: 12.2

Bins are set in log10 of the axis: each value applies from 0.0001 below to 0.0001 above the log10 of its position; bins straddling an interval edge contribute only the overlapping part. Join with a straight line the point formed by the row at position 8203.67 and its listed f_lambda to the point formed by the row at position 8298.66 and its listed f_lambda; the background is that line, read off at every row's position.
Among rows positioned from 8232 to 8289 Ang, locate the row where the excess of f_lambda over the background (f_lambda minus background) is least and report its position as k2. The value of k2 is 8233.95 Ang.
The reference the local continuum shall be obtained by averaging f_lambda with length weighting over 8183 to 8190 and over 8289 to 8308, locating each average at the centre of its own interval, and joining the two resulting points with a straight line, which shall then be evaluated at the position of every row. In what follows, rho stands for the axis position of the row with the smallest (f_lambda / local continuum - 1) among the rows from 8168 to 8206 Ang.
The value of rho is 8196.11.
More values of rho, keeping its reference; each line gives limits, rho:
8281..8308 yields 8306.31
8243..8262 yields 8260.53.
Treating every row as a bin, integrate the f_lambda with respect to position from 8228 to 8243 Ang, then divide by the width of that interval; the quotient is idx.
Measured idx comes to 12.6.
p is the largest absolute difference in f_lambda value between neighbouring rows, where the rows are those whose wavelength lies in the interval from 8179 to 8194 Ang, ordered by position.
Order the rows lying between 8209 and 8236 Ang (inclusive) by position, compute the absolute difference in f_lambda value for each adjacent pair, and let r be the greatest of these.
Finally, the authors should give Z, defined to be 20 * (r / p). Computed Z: 40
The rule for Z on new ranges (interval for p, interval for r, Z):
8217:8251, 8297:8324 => 60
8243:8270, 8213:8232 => 20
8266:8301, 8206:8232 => 13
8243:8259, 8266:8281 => 10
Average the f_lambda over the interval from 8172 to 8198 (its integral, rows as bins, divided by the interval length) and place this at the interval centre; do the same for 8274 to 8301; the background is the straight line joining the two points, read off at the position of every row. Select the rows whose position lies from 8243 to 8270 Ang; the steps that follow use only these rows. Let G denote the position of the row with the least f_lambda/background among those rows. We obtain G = 8268.14 Ang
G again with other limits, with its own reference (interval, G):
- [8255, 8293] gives 8279.57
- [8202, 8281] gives 8279.57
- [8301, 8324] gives 8321.62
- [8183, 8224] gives 8196.11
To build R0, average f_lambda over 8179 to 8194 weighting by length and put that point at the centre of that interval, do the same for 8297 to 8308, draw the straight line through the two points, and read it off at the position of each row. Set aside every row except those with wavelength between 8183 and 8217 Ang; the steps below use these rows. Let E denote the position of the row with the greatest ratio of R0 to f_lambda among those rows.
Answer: 8196.11 Ang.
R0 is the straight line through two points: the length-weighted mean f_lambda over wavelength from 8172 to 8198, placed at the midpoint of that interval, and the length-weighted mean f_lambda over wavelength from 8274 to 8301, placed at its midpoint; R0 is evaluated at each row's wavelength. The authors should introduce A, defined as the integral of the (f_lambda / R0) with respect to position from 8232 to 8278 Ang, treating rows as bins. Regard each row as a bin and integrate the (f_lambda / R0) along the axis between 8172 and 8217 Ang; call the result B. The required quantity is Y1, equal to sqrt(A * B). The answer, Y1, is 45.5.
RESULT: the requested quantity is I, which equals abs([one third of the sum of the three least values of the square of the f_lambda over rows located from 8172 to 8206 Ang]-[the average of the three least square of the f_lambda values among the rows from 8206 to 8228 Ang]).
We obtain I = 1.7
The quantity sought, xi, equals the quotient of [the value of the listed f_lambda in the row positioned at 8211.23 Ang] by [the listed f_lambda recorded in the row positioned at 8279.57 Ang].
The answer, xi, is 1.02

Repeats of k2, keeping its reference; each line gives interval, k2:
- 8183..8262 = 8196.11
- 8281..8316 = 8313.96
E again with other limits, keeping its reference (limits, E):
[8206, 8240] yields 8218.79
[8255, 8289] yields 8256.73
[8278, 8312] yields 8279.57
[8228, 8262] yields 8233.95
